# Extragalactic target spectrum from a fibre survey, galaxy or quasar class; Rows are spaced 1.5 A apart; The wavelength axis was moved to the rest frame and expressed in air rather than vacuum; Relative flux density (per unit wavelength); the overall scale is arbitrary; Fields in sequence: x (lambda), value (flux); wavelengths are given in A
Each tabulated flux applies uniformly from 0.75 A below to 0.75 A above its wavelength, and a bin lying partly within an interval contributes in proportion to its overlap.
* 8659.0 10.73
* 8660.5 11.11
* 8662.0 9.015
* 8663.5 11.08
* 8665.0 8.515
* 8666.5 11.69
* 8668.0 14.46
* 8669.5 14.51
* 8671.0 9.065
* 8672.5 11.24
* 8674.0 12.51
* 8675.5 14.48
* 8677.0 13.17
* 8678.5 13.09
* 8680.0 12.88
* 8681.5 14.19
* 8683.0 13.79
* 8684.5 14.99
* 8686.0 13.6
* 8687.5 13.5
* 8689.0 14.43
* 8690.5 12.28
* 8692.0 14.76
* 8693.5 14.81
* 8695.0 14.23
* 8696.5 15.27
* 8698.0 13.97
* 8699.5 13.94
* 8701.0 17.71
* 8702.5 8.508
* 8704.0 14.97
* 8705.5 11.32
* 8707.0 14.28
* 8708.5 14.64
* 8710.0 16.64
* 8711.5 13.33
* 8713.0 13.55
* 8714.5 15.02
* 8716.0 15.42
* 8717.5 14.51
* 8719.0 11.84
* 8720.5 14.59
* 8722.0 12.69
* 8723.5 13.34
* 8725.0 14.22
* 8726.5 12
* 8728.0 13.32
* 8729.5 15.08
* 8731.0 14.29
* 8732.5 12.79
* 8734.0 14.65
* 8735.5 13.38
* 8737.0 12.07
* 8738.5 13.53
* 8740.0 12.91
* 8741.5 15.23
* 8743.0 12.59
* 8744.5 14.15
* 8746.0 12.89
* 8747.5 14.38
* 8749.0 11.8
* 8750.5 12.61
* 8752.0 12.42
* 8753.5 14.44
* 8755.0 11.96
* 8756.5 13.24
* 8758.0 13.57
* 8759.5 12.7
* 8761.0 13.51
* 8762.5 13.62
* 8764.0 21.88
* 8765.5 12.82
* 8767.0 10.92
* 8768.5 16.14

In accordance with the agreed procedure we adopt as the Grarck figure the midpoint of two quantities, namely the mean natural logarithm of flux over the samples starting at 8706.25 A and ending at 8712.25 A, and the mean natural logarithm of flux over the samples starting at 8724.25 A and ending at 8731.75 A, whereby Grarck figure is 2.65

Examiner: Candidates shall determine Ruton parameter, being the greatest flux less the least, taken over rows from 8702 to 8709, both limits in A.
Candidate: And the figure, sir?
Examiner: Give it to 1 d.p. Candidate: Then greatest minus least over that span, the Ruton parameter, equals 6.5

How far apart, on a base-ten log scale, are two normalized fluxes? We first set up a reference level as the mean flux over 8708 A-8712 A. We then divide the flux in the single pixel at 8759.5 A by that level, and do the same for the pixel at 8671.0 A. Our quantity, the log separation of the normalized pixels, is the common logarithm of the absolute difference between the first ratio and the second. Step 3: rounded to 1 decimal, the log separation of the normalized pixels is -0.6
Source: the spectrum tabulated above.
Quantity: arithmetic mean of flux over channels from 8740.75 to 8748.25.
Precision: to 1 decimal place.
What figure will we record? 13.8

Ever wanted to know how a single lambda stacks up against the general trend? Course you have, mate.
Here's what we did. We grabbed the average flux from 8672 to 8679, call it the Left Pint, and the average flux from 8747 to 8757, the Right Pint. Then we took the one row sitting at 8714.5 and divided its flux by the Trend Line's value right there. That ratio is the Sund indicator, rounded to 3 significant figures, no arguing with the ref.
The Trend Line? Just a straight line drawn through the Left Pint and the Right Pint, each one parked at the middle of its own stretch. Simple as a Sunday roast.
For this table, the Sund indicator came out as 1.16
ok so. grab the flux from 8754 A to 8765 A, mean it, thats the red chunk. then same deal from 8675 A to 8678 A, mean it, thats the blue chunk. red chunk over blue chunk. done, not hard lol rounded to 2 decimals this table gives 1.04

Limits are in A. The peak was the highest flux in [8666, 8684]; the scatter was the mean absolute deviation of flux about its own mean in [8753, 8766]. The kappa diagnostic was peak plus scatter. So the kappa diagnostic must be 16.3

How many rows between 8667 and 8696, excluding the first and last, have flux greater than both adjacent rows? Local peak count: 6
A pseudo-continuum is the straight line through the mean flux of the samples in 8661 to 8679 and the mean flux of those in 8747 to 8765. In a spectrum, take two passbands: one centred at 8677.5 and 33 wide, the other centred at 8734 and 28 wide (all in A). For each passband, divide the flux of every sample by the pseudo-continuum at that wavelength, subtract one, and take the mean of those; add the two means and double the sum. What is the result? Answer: 0.16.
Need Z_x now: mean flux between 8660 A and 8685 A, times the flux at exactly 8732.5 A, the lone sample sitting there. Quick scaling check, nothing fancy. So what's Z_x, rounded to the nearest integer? 158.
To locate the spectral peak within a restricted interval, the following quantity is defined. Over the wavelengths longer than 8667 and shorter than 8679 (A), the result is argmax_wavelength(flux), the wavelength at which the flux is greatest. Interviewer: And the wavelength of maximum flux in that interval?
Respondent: 8669.5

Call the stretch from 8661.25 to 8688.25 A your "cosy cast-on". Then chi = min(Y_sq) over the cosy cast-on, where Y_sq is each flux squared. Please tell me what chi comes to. 73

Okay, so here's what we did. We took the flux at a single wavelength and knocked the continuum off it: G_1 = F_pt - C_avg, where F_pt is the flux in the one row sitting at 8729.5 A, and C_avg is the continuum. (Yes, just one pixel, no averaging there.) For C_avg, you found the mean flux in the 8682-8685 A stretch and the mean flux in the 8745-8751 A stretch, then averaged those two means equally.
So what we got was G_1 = 1.4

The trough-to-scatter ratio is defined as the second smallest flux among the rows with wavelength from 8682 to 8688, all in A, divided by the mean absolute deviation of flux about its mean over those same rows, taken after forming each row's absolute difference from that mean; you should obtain 27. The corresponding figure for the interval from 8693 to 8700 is 29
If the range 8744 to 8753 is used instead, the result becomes 15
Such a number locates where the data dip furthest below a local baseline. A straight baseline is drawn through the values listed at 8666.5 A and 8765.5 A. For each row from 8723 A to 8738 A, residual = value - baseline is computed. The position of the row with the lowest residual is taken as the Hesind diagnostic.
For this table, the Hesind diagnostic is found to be 8737.0 A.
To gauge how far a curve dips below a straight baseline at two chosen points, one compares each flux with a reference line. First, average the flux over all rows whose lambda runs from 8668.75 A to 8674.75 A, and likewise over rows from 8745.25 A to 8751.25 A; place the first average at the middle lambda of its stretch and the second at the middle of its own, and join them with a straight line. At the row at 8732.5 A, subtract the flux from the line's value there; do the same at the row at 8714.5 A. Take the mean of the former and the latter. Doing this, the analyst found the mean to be -1.34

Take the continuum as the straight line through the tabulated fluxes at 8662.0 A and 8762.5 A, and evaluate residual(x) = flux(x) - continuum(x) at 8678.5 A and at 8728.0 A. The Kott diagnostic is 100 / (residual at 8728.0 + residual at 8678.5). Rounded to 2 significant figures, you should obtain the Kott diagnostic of 22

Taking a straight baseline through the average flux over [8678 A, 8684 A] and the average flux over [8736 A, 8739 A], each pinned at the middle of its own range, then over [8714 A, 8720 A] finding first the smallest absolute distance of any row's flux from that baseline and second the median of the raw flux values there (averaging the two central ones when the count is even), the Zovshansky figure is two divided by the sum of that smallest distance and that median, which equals 0.125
